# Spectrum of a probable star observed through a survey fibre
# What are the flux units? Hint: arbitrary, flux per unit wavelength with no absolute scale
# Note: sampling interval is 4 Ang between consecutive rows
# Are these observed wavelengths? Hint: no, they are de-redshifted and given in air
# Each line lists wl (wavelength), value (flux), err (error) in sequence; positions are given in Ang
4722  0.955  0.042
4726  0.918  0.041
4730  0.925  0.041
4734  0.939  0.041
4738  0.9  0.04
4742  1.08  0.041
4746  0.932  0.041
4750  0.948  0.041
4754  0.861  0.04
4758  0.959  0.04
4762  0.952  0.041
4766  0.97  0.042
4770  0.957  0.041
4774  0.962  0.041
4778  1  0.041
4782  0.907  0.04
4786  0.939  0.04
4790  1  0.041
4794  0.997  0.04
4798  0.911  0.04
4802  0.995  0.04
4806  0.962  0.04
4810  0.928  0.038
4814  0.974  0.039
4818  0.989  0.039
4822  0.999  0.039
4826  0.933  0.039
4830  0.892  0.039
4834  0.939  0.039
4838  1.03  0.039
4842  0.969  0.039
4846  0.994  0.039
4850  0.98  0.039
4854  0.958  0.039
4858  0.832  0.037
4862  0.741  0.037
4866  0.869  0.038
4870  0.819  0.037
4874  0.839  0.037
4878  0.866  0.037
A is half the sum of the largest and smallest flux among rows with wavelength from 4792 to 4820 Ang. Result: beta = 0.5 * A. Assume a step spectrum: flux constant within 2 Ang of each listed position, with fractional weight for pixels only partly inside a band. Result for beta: 0.477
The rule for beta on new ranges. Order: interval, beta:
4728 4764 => 0.485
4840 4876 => 0.434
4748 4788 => 0.465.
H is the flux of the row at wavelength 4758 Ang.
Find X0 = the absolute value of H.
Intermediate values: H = 0.959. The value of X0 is 0.96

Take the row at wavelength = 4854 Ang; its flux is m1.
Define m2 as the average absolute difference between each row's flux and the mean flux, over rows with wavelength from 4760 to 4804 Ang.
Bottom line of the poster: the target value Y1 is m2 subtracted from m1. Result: 0.931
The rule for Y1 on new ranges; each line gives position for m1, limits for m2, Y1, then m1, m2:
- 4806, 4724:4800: 0.928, 0.962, 0.034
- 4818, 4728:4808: 0.956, 0.989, 0.033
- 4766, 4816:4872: 0.903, 0.97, 0.067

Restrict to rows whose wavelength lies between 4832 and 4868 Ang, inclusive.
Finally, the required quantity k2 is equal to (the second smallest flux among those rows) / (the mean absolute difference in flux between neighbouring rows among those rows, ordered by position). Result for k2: 12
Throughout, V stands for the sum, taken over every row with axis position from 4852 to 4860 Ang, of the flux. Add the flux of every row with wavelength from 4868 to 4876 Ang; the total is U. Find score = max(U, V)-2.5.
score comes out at -0.71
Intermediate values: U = 1.66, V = 1.79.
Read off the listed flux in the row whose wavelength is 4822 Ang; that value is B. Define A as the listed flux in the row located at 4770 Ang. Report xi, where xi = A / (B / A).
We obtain 0.92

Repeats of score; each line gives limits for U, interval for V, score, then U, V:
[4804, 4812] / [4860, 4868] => -0.61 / 1.89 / 1.61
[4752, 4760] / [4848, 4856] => -0.56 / 1.82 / 1.94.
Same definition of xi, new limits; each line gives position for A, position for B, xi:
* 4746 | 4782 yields 0.96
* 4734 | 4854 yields 0.92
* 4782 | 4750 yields 0.87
